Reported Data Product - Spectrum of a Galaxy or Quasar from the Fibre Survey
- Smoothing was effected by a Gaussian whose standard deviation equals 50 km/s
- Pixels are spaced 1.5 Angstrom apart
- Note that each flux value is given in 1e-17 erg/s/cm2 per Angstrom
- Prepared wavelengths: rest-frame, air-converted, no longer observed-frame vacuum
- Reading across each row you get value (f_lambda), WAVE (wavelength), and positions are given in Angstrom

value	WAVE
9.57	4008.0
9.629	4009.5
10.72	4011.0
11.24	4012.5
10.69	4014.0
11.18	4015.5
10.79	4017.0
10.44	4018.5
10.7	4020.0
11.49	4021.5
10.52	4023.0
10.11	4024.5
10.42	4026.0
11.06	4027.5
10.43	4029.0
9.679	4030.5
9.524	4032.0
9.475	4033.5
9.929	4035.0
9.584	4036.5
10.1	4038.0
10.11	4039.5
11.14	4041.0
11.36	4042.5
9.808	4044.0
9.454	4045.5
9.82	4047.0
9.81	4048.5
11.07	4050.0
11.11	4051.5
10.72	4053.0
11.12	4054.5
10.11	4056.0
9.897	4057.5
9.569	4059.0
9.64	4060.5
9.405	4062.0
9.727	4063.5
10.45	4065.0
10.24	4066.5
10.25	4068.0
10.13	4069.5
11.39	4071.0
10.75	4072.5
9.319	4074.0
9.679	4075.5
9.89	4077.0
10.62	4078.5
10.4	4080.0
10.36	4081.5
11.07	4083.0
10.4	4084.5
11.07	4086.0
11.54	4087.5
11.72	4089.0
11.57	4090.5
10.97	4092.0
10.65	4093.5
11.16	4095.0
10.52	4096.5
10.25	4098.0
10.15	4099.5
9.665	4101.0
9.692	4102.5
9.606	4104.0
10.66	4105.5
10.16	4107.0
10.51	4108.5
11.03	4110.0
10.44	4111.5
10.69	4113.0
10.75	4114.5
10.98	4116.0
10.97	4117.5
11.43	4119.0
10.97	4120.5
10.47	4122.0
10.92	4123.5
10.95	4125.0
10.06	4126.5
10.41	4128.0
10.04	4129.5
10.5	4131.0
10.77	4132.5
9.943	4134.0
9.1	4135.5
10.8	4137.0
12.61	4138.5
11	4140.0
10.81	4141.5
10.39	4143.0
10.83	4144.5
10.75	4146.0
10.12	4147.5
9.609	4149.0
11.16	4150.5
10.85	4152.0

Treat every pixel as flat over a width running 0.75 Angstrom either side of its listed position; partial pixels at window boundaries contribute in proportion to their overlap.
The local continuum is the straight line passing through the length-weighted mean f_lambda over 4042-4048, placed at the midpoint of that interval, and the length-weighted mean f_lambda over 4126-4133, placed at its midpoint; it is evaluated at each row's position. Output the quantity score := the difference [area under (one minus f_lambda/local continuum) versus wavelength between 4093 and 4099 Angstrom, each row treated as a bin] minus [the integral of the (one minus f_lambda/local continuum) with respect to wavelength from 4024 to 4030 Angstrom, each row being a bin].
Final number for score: 0.1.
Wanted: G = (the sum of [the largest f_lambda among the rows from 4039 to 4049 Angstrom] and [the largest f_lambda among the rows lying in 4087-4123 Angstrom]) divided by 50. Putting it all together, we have 0.462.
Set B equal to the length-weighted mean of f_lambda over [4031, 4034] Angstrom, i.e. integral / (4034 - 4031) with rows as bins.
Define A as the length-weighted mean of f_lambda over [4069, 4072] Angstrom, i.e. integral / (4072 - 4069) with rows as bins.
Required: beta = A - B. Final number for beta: 1.3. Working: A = 10.8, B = 9.5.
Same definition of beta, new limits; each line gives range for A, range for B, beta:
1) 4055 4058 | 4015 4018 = -0.8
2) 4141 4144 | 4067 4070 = 0.4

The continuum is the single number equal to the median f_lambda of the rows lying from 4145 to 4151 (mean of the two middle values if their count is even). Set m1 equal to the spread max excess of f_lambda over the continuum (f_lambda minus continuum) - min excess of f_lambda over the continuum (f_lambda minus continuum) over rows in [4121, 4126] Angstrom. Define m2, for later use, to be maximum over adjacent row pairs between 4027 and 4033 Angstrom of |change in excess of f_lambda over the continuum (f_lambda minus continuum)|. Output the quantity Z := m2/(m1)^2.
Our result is 3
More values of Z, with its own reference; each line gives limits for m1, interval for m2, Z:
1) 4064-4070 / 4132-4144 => 18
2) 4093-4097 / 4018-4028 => 2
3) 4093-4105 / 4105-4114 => 0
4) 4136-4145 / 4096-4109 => 0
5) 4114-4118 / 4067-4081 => 27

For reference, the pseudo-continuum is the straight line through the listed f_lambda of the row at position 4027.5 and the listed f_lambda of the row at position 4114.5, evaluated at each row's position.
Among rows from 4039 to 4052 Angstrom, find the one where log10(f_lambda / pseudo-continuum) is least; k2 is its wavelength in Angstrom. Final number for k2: 4045.5 Angstrom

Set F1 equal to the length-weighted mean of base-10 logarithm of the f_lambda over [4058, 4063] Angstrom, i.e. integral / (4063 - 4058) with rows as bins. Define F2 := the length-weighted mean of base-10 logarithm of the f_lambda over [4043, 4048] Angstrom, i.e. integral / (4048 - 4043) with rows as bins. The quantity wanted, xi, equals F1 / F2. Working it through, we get 0.99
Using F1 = 0.981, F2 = 0.99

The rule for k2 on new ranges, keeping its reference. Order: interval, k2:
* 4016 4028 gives 4024.5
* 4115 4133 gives 4129.5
